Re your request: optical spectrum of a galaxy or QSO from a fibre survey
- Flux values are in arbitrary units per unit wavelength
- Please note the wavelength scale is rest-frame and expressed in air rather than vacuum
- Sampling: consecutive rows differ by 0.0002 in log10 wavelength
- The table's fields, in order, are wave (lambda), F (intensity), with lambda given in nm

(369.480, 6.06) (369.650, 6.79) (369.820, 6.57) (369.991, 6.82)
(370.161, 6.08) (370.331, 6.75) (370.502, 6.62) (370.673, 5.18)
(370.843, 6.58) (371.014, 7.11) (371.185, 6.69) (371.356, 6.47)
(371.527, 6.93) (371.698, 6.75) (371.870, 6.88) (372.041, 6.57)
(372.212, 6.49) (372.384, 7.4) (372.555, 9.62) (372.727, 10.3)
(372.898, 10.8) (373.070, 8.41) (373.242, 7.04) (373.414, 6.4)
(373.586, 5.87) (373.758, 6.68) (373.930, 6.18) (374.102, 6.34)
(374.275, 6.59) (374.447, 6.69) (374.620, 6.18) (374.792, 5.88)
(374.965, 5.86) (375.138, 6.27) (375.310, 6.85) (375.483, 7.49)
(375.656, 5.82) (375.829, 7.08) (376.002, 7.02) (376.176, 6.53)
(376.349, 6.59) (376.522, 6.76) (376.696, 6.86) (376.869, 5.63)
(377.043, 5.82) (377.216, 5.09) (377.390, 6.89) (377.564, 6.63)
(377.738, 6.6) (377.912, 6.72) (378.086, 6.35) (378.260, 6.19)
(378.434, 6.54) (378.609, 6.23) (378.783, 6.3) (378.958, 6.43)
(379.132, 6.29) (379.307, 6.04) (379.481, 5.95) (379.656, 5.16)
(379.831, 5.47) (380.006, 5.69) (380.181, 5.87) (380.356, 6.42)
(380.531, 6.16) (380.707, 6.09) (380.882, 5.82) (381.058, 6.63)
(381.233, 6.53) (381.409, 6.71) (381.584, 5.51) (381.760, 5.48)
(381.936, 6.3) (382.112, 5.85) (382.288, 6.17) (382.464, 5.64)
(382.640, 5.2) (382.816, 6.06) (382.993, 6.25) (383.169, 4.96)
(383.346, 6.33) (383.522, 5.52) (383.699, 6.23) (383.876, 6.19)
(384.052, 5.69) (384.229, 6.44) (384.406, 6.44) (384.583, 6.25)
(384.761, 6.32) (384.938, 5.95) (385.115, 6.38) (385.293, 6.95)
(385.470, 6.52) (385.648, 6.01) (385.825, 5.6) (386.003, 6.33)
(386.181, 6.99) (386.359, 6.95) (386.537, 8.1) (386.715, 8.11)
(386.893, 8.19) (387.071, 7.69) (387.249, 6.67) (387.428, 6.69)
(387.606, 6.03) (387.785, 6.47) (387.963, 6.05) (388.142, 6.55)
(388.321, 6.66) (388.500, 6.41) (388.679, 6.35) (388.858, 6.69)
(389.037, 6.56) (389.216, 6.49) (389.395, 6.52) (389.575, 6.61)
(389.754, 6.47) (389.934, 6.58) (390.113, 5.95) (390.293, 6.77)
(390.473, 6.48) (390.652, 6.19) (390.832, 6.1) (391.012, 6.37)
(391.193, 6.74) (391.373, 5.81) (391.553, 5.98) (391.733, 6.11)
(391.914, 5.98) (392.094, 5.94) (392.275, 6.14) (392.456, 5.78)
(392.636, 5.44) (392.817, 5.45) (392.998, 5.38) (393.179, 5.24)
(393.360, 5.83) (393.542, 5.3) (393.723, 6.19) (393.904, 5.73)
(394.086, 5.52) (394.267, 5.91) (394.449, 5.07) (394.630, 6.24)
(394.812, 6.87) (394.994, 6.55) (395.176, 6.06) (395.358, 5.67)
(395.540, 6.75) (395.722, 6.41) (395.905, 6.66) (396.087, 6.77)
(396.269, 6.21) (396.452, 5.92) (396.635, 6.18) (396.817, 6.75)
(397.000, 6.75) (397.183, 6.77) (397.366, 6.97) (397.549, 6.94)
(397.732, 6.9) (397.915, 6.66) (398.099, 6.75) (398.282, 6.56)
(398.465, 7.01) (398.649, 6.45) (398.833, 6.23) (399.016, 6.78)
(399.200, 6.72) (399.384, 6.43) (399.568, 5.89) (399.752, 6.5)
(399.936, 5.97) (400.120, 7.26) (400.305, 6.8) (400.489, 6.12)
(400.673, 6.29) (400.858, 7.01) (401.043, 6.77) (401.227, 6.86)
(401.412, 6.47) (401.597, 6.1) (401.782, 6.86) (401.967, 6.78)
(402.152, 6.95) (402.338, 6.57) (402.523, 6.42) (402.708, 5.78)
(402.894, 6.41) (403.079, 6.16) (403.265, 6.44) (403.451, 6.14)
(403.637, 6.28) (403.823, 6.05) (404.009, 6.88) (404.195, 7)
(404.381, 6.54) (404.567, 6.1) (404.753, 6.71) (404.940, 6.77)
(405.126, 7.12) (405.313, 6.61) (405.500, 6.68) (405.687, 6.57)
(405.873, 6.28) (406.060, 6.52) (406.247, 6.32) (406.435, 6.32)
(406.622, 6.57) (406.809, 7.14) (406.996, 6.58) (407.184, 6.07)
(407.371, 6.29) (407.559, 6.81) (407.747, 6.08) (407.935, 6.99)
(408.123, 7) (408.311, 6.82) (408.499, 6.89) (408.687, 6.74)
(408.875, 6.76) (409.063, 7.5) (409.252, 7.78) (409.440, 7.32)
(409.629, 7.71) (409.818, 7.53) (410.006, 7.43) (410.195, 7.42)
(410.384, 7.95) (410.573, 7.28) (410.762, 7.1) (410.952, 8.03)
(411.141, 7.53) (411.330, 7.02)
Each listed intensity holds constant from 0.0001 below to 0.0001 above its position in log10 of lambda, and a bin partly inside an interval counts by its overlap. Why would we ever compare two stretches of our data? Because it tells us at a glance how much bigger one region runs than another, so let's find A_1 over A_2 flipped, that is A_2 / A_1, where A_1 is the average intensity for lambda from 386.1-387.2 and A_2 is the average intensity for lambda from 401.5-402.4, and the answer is 0.87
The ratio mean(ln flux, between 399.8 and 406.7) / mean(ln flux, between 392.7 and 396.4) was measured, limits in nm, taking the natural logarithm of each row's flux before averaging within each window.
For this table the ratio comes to 1.05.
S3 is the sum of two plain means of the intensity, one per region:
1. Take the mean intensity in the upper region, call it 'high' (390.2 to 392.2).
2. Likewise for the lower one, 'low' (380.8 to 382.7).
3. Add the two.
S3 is 12.2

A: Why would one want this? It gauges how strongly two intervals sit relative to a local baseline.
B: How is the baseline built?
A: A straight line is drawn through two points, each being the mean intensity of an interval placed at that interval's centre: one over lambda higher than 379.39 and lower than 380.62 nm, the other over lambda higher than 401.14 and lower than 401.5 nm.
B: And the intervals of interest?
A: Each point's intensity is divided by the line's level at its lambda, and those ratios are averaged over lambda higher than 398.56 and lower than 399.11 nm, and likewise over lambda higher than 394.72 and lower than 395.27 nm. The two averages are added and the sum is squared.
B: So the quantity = 4.0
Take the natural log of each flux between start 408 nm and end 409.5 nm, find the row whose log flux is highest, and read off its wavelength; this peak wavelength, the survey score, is 409.252 nm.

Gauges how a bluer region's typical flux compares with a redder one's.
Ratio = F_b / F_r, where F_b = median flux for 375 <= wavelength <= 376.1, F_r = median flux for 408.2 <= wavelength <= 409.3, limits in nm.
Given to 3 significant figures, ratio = 1.01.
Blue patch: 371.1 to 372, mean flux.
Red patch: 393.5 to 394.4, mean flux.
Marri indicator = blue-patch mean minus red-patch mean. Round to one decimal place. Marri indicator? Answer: 1.0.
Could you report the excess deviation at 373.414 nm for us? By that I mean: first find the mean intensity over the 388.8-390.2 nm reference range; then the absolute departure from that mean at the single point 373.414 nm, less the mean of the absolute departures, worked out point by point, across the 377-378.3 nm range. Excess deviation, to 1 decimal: -0.3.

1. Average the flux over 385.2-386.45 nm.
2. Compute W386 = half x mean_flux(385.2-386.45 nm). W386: 3.24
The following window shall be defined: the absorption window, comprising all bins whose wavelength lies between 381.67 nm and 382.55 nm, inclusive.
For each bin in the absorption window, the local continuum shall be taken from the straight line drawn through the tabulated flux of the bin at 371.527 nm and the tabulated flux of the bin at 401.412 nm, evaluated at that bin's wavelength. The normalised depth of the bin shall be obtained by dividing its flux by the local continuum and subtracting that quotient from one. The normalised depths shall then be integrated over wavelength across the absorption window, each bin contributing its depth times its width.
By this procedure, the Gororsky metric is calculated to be 0.11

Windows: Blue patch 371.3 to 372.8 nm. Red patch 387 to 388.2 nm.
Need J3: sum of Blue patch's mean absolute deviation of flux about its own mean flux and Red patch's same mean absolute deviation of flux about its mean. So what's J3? 1.5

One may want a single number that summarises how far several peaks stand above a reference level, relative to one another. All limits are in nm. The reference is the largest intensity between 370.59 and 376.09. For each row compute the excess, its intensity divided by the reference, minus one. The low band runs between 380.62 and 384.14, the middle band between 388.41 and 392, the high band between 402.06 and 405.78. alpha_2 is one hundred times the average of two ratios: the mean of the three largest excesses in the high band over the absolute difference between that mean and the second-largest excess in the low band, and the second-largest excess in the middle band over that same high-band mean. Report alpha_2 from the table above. -426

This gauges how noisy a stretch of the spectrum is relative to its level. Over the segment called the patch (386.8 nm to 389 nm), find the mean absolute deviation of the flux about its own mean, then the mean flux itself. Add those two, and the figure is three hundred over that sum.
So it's 42.2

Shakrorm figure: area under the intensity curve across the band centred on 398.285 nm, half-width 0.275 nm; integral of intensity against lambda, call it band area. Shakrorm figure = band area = 3.73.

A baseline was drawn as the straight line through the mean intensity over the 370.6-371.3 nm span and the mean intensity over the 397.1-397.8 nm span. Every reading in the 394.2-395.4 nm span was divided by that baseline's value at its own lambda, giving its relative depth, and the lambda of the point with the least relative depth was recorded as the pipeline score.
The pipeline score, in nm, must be 394.449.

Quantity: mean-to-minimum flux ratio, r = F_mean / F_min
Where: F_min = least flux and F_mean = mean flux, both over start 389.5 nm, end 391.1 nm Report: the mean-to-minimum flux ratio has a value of 1.07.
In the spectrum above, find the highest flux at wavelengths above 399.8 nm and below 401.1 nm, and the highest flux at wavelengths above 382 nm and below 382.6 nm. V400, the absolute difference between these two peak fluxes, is 1.1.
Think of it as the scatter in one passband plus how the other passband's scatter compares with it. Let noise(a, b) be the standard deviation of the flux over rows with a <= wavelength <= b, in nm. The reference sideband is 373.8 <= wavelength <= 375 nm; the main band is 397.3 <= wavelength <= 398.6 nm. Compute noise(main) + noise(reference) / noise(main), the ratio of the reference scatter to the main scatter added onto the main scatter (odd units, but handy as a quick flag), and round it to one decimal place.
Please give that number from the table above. 2.0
